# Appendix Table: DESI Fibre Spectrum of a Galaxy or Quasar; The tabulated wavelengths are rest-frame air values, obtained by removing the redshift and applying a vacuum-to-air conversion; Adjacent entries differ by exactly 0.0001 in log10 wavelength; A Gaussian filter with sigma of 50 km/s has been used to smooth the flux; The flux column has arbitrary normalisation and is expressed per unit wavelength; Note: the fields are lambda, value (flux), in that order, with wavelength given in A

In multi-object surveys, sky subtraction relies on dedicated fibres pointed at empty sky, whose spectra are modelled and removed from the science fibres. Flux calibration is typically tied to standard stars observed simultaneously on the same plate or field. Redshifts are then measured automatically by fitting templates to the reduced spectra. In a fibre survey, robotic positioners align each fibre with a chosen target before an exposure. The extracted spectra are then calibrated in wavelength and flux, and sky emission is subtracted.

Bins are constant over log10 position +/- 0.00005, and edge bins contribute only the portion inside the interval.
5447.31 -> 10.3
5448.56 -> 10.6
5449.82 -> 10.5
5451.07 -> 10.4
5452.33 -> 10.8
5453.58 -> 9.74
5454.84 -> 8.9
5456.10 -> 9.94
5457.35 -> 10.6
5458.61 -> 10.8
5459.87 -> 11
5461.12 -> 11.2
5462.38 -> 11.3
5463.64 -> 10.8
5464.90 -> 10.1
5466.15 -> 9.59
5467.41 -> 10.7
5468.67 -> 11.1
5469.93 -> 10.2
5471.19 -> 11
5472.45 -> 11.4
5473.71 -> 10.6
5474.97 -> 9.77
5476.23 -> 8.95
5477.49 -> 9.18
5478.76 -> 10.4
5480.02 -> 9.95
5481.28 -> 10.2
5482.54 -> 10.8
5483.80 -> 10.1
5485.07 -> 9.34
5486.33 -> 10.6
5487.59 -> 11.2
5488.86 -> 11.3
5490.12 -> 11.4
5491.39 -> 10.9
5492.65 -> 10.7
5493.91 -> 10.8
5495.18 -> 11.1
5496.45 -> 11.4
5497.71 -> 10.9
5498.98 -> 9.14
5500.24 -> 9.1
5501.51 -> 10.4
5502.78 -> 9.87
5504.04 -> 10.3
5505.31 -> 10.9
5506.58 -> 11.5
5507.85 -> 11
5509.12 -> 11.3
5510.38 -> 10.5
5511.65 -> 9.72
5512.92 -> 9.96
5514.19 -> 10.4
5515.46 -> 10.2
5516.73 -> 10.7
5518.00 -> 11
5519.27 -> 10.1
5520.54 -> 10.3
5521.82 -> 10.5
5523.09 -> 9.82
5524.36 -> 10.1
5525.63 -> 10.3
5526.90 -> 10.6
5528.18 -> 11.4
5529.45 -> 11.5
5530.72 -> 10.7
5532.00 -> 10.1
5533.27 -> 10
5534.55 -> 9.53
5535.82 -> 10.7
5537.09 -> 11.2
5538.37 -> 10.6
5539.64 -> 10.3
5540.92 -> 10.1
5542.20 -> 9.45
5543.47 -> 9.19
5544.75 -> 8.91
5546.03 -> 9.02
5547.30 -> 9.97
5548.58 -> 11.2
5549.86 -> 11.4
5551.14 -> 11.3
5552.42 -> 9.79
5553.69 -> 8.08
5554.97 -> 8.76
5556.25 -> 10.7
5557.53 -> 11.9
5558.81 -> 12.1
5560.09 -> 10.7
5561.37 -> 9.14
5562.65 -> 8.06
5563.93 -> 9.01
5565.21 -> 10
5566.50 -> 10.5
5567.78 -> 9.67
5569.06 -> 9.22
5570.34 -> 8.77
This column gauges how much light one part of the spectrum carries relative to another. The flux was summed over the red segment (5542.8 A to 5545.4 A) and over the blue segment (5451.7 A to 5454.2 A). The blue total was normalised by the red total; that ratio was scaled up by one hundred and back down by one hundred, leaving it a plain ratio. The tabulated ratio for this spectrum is 1.1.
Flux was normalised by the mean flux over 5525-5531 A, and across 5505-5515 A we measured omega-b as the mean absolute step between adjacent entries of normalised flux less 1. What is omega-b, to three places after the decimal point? 0.048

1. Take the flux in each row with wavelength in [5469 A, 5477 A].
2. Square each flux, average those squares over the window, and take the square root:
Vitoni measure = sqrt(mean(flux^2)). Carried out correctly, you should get 10.4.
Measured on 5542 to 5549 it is 9.7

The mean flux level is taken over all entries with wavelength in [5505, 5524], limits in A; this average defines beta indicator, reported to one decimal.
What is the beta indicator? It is 10.5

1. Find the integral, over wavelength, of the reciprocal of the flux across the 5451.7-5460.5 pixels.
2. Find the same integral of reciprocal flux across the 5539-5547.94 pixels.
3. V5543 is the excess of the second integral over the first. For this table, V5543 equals 0.075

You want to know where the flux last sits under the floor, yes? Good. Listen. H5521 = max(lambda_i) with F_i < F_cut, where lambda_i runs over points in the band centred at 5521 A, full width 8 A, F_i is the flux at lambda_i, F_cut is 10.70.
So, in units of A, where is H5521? 5524.36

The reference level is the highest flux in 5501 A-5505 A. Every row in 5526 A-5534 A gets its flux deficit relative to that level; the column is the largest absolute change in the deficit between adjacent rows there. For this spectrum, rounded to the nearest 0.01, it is 0.80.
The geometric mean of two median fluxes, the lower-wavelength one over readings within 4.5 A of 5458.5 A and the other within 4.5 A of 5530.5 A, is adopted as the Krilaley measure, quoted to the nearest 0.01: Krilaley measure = 10.70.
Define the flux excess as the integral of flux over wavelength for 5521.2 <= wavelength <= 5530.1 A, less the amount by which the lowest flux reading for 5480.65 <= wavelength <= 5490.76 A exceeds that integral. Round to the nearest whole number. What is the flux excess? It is 180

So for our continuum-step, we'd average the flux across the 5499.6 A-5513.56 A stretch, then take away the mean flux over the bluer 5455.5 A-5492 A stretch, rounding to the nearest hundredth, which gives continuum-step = -0.08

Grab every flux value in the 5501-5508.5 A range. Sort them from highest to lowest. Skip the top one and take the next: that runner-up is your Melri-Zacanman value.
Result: 11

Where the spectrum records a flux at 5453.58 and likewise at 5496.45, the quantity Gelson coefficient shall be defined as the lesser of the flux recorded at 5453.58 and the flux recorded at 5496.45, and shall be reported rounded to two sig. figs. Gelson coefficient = 9.7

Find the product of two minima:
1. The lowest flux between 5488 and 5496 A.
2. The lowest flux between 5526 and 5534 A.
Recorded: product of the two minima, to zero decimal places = 107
